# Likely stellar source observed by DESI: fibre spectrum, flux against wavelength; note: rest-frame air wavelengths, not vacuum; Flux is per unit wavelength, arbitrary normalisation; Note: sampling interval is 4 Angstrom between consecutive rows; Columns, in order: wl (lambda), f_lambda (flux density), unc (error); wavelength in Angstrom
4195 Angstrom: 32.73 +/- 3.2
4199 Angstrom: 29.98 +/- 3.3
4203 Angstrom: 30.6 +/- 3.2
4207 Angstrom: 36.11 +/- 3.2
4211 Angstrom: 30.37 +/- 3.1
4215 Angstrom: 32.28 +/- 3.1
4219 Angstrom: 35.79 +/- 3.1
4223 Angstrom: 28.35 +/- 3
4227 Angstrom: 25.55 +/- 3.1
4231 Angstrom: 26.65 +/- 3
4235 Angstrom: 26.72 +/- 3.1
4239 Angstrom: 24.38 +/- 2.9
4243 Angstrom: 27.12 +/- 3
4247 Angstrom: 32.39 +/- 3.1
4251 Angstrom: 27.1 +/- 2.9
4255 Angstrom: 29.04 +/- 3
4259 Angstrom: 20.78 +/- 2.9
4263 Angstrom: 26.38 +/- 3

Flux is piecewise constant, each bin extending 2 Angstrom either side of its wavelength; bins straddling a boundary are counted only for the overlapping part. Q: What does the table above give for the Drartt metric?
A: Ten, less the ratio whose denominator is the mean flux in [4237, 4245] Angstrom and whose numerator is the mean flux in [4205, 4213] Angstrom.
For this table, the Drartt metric 8.71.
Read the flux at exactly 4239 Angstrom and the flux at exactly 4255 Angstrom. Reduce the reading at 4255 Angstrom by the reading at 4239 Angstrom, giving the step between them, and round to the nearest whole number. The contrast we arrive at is 5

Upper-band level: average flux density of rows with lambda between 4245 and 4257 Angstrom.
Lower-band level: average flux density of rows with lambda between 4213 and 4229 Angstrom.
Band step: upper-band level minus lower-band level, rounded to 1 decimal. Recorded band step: -1.0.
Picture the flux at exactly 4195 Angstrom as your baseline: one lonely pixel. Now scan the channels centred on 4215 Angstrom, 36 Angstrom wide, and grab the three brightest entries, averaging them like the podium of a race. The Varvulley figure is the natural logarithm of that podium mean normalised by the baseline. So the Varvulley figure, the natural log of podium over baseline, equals 0.06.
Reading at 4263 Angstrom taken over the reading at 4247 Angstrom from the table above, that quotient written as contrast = 0.81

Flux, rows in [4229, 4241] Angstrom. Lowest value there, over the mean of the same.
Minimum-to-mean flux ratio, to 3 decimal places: 0.941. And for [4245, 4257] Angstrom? 0.918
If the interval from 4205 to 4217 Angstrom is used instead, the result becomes 0.923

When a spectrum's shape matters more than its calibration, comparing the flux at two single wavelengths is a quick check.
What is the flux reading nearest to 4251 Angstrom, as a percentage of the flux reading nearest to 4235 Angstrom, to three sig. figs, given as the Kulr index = 101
